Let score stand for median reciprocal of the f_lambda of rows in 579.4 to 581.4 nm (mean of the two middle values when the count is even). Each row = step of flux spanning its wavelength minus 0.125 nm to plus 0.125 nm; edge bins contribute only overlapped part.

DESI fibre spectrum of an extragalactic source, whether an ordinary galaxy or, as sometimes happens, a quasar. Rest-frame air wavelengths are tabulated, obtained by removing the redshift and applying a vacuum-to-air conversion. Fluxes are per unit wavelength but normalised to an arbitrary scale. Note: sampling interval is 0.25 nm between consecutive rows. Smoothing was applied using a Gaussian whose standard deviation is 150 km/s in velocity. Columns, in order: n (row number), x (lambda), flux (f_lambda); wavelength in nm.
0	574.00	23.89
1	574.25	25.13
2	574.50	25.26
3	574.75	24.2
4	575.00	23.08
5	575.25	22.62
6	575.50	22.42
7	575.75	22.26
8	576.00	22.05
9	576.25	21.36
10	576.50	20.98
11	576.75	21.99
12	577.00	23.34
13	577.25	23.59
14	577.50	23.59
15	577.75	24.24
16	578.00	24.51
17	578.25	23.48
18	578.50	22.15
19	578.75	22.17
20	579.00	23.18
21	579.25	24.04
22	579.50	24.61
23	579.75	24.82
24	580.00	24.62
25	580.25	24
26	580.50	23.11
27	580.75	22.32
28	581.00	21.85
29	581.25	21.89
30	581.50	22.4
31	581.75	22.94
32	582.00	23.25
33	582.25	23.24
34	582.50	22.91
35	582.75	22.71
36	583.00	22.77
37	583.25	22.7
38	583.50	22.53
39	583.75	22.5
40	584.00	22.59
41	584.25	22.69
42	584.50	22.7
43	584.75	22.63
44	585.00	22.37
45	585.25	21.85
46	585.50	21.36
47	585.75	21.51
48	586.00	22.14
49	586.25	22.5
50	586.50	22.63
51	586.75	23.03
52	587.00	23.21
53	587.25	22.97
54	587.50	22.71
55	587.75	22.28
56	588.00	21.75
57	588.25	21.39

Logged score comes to 0.0425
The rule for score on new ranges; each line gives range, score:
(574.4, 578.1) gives 0.0433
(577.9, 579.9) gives 0.0421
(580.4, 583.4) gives 0.0440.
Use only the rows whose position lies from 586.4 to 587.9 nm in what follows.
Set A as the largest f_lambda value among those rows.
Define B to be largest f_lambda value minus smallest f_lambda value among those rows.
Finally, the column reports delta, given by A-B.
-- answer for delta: 22.3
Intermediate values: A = 23.21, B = 0.9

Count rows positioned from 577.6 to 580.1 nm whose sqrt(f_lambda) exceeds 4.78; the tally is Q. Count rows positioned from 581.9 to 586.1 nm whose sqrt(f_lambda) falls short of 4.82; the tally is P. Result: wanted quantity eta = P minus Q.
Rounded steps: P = 15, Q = 8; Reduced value 7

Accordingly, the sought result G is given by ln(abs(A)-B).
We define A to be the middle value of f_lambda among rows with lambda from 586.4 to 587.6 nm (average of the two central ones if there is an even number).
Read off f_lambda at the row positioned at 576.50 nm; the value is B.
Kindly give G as 0.69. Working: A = 23.0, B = 20.98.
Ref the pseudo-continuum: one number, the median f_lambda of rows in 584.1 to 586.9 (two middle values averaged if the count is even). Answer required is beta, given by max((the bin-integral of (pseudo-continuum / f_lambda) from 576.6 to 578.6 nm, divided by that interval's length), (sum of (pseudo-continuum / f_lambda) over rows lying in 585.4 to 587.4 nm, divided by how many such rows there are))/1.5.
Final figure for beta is 0.670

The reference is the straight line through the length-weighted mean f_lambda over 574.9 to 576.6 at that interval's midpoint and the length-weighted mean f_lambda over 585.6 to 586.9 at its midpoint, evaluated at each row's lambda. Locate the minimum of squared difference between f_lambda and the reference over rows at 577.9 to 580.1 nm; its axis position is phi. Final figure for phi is 578.75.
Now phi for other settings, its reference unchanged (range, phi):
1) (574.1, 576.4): 576.00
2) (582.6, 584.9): 583.75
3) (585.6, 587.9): 587.75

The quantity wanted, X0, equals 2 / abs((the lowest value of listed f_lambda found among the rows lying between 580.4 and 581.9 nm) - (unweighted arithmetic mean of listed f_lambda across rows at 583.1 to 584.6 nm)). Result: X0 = 2.6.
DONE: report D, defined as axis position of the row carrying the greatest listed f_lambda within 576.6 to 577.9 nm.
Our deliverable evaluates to 577.75 nm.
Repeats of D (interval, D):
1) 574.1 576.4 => 574.50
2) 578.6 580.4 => 579.75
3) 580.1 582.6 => 580.25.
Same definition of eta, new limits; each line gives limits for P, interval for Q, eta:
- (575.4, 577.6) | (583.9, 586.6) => 6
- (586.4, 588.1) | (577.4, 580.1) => -2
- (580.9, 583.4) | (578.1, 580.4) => 1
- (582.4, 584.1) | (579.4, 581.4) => 2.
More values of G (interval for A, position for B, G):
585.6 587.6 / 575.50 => -1.39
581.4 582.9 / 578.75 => -0.28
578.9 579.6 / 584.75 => 0.34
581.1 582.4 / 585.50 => 0.46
